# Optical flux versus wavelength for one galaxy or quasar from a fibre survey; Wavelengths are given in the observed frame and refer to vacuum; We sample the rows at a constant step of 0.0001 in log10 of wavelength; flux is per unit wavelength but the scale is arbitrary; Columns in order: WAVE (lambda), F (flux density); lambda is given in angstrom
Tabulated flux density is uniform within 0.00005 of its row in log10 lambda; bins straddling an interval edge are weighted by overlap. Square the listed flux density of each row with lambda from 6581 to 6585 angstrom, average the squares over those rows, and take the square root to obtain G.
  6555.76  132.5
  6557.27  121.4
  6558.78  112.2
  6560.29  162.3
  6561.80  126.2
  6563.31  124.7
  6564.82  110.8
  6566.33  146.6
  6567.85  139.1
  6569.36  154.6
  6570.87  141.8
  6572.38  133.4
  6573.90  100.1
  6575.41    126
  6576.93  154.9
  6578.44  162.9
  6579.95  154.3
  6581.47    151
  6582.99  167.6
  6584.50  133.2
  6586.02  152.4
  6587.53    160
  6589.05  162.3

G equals 151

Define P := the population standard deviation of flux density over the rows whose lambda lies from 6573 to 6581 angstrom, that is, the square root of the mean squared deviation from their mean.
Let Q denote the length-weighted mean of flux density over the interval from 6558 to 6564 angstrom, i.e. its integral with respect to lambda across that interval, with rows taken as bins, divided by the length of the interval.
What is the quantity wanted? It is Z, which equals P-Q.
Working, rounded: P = 23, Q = 131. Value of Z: -108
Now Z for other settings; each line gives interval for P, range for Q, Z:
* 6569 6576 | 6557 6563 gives -113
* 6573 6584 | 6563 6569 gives -110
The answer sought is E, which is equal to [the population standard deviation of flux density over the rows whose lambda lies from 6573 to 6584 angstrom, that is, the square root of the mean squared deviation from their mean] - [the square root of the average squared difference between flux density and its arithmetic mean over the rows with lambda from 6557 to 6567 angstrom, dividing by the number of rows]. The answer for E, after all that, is 4.7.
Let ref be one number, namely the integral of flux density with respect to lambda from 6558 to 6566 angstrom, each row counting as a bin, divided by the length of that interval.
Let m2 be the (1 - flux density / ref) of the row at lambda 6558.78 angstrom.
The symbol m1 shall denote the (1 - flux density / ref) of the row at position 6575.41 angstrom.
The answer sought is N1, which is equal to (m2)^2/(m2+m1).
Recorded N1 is 0.1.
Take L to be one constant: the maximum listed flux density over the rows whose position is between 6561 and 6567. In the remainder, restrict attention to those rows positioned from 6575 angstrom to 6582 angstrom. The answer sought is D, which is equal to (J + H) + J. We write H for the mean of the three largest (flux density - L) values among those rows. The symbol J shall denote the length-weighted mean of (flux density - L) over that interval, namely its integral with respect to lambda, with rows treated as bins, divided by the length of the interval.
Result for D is 19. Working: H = 11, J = 4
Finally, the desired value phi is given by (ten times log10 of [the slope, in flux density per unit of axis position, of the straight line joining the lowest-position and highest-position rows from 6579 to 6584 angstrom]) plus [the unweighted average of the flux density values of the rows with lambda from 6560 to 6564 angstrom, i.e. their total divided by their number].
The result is 144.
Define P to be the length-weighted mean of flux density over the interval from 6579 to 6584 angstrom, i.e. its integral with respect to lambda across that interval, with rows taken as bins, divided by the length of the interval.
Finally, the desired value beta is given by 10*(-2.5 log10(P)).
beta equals -54.9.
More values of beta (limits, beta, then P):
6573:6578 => -52.8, 129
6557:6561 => -53.1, 133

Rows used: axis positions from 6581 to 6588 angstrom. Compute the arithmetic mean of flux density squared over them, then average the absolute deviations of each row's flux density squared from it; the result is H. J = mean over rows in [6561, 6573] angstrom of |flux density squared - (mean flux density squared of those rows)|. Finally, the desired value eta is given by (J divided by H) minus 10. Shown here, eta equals -8.9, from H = 2683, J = 2913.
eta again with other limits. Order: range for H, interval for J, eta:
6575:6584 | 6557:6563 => -8.4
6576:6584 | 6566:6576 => -8.2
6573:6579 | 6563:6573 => -9.5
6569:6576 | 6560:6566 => -8.8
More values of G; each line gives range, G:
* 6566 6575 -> 137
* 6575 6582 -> 150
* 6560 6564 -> 139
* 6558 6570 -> 136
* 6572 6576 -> 121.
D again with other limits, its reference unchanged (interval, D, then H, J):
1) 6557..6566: -47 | -9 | -19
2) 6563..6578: -20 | 5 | -13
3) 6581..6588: 25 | 13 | 6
